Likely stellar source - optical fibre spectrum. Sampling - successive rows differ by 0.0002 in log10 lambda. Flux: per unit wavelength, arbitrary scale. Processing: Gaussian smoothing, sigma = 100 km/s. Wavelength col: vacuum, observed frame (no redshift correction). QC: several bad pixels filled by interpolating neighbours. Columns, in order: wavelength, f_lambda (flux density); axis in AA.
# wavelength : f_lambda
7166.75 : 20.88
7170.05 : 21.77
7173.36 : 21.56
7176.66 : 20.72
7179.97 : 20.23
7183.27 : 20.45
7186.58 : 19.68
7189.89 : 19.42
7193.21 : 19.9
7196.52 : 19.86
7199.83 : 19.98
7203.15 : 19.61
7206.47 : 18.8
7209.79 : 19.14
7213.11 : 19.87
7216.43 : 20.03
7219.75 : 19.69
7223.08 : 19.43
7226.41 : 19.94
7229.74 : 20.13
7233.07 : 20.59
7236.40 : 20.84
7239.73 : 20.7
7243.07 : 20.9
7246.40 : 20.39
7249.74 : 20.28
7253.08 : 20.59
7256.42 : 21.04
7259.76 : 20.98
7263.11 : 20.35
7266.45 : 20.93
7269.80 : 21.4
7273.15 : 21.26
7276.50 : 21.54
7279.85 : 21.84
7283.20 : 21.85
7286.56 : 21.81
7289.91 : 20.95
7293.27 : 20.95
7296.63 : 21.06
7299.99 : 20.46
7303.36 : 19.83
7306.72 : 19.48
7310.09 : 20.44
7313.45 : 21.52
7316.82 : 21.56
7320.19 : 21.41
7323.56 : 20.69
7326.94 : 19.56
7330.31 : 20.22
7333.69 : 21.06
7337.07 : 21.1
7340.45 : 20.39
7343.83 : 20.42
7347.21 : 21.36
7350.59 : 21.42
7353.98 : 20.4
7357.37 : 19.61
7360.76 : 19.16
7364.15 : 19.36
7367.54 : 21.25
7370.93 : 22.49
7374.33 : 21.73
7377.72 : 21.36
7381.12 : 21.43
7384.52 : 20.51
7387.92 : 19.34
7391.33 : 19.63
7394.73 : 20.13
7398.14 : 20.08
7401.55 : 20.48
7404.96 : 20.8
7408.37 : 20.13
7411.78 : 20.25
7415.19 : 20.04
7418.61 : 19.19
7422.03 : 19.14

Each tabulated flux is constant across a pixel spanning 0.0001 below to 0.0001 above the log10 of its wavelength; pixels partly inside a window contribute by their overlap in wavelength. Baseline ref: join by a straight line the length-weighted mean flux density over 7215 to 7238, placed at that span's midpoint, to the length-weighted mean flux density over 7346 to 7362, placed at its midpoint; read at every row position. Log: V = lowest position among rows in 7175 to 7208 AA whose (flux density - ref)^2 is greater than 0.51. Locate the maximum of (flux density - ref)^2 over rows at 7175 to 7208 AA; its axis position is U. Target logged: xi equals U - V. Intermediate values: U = 7206.47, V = 7176.66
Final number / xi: 29.8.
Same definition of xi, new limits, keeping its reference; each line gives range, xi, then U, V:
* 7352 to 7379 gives 13.6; 7370.93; 7357.37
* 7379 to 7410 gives 6.8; 7387.92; 7381.12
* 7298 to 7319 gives 10.1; 7316.82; 7306.72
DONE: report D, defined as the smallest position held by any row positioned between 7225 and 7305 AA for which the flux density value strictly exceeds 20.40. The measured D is 7233.07 AA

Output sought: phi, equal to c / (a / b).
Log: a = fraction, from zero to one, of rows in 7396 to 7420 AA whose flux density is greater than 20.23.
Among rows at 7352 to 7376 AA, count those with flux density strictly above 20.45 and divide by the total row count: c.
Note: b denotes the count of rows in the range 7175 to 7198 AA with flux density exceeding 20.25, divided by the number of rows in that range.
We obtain 0.29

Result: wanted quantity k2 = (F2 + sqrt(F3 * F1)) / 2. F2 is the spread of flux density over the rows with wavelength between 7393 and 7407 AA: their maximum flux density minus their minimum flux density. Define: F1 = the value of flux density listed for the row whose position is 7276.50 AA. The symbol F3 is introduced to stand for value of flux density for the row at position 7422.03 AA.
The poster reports 10.5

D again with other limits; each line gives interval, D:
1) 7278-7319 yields 7279.85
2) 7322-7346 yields 7323.56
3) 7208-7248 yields 7233.07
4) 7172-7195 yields 7173.36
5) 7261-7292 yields 7266.45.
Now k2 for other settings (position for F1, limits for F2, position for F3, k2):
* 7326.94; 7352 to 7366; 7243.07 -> 10.7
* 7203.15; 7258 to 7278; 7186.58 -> 10.4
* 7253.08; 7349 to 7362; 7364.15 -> 11.1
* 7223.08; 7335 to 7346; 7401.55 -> 10.3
